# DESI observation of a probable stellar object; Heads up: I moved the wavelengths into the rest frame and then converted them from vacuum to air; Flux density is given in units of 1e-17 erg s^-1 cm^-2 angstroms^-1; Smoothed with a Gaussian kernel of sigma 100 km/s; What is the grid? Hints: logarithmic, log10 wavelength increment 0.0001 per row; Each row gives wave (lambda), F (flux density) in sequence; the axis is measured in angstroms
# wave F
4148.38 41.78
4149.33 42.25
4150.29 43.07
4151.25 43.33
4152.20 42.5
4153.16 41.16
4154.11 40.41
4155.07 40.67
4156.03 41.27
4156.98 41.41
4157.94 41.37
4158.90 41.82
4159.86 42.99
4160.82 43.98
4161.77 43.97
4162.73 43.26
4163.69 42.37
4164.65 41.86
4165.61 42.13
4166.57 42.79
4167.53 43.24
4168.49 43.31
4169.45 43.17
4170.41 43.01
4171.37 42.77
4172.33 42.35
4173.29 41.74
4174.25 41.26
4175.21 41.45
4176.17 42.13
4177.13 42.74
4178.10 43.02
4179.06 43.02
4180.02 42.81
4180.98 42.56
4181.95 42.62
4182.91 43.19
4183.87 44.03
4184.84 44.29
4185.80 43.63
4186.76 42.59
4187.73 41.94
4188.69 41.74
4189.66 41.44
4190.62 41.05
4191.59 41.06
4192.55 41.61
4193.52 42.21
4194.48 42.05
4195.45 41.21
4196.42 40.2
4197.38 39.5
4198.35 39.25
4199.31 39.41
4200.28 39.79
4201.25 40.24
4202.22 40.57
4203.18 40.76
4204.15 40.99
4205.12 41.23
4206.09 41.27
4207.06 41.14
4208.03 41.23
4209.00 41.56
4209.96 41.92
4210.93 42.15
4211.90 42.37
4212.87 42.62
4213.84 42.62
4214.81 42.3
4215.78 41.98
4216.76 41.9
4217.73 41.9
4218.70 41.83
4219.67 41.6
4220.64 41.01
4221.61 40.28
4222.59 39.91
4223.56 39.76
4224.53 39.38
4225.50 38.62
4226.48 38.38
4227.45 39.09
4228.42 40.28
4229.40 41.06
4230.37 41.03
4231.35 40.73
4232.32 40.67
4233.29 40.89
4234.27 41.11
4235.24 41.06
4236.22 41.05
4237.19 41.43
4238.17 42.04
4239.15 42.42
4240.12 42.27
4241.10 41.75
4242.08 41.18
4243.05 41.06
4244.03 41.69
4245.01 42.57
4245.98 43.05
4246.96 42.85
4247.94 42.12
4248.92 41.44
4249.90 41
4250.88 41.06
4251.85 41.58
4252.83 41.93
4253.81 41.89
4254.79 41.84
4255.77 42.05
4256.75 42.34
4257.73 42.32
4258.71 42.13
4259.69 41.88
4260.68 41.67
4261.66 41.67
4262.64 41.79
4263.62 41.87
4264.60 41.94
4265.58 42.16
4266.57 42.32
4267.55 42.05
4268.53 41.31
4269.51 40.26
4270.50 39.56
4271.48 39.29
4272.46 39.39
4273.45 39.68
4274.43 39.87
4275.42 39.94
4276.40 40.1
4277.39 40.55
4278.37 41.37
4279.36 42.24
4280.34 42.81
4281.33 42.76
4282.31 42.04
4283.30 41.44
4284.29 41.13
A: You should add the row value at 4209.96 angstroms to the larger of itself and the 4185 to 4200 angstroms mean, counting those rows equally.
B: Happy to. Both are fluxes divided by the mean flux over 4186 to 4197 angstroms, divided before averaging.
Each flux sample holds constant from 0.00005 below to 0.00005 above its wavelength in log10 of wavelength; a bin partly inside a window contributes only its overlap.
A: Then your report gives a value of 2.02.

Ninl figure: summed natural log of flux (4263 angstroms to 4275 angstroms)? 44.5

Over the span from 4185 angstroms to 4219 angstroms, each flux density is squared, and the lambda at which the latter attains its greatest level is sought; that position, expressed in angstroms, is 4185.80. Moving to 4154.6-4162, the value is 4160.82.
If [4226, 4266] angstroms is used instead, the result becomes 4245.98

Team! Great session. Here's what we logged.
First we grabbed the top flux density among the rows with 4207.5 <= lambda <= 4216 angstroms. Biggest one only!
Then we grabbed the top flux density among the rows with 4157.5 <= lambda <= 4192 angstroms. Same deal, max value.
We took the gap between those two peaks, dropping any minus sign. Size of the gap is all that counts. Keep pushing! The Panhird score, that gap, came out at 1.7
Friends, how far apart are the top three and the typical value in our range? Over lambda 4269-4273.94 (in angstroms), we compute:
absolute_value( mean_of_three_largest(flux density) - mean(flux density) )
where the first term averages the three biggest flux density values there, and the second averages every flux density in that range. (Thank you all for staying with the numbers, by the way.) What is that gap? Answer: 0.20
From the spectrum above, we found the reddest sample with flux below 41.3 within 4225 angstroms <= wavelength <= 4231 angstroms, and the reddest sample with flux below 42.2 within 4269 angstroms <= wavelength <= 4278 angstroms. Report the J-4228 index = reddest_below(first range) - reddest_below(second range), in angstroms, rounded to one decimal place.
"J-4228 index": -47.0 angstroms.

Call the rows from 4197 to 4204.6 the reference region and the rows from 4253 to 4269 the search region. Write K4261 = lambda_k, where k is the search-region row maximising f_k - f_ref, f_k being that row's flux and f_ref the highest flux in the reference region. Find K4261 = 4256.75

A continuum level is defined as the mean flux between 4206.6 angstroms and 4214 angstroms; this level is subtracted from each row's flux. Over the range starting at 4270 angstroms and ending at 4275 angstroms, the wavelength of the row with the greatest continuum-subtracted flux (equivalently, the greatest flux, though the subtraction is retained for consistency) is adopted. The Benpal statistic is 4274.43 angstroms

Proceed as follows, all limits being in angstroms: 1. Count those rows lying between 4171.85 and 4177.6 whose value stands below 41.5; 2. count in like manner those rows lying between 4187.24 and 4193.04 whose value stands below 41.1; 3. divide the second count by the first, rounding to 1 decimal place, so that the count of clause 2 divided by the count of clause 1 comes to 1.0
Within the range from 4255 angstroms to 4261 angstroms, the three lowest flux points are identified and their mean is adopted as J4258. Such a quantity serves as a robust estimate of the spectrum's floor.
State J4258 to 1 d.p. 41.9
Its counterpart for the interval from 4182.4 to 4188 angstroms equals 42.6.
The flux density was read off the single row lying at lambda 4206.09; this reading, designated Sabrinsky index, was 41.27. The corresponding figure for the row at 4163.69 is 42.37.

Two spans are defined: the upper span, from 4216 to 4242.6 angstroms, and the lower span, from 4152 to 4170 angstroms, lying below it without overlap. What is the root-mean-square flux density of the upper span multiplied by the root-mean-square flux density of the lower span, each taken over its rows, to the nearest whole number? 1729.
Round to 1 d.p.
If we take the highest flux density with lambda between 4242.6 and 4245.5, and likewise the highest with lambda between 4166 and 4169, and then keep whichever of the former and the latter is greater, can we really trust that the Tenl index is 43.3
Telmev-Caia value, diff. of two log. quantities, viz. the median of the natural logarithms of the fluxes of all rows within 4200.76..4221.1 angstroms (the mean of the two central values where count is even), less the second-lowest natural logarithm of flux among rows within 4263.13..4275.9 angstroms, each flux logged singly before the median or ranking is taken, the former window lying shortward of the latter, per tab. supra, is 0.05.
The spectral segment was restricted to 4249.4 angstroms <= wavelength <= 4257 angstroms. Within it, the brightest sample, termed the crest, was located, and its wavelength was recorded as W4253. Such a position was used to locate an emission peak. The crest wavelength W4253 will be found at 4256.75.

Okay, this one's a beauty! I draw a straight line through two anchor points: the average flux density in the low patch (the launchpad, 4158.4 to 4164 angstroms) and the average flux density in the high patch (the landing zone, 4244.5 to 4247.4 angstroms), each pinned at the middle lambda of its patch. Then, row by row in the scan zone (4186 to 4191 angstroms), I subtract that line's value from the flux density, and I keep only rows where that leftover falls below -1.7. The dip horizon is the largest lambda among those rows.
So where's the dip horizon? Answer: 4190.62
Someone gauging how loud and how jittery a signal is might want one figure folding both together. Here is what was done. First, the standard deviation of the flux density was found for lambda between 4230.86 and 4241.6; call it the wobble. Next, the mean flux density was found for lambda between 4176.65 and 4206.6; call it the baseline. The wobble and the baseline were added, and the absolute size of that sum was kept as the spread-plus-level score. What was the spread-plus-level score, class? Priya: 42.3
